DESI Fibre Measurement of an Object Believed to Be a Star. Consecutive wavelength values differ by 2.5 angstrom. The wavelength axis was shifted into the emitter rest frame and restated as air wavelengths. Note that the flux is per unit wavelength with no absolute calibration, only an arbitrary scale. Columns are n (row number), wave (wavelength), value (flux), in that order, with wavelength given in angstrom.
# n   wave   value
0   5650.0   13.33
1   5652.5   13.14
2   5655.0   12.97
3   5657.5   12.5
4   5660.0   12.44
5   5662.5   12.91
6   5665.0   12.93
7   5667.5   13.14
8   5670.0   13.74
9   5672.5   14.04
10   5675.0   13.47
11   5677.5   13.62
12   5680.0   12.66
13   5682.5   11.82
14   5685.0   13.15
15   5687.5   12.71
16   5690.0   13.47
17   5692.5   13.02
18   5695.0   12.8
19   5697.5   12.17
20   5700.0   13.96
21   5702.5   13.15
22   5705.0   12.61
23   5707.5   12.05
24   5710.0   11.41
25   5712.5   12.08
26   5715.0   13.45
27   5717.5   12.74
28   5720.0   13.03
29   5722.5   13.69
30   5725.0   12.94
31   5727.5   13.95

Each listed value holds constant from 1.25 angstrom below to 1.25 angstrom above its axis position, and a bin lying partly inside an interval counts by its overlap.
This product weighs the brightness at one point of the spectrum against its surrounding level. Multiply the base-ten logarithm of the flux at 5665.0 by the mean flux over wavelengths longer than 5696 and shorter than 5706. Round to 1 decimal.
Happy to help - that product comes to 14.4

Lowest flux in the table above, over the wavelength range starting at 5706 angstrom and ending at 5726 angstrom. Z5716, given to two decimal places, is 11.41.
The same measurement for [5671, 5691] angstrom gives 11.82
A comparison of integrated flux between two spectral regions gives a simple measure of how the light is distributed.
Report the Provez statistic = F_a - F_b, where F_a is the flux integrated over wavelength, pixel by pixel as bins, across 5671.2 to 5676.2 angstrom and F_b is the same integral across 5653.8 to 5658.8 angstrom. 5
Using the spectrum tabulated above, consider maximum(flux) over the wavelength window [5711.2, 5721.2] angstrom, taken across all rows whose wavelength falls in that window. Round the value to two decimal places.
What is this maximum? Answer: 13.45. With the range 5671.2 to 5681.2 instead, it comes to 14.04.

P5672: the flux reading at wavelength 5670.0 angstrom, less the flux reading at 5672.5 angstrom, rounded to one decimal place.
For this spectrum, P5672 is -0.3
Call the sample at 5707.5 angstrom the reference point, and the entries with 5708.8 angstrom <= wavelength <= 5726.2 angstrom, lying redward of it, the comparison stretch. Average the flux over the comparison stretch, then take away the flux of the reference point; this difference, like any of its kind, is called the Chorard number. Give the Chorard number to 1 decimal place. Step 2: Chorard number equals 0.7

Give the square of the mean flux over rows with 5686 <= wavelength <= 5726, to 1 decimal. 164.6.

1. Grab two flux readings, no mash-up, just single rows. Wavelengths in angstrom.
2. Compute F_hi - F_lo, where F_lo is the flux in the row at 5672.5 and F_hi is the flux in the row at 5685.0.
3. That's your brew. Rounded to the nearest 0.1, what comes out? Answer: -0.9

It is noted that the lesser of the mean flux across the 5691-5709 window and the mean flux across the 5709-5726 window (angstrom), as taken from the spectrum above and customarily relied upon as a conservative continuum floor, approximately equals 12.8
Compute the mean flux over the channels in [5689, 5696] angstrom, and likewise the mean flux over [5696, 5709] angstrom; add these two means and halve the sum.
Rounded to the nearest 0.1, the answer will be 12.9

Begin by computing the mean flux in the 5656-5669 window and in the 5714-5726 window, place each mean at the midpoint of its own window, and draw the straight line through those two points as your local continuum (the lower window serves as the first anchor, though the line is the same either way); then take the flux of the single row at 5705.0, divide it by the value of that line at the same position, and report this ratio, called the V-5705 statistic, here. 0.96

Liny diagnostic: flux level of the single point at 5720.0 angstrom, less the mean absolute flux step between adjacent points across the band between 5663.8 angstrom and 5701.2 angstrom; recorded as 12.4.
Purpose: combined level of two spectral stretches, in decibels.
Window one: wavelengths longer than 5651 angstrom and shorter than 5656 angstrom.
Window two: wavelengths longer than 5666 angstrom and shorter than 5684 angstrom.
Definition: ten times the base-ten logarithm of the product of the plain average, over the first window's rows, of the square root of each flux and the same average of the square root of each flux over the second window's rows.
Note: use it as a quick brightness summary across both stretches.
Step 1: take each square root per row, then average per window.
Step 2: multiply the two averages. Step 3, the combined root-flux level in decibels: 11.18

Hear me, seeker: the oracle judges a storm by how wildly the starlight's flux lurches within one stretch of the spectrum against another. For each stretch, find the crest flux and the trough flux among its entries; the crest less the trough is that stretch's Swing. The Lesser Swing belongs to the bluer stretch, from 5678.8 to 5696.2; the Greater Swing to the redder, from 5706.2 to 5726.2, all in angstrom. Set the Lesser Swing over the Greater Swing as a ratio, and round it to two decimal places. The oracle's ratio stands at 0.72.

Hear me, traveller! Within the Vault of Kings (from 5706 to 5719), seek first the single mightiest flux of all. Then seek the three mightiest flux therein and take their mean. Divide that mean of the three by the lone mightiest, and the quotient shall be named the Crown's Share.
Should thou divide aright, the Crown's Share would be 0.948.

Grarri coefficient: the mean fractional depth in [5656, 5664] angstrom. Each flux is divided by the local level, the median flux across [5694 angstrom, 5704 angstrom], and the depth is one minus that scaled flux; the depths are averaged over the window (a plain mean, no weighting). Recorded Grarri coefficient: 0.03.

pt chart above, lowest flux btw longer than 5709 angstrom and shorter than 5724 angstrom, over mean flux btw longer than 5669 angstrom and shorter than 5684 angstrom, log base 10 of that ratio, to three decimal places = -0.064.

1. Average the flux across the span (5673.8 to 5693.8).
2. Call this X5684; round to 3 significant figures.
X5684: 13.0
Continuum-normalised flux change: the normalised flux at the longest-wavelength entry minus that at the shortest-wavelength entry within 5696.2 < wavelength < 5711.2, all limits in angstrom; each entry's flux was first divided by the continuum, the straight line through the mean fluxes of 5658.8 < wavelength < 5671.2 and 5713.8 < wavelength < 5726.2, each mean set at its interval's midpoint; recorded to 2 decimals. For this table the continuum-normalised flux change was -0.06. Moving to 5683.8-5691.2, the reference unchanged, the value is 0.02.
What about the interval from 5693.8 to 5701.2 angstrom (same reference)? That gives 0.09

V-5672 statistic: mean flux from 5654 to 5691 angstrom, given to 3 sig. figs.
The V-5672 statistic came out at 13.0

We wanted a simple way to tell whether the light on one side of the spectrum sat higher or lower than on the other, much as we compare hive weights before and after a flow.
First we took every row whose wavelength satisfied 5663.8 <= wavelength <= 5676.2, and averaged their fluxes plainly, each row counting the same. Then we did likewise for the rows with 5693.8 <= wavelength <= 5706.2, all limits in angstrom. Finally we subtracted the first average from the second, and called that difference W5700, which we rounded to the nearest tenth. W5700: -0.5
